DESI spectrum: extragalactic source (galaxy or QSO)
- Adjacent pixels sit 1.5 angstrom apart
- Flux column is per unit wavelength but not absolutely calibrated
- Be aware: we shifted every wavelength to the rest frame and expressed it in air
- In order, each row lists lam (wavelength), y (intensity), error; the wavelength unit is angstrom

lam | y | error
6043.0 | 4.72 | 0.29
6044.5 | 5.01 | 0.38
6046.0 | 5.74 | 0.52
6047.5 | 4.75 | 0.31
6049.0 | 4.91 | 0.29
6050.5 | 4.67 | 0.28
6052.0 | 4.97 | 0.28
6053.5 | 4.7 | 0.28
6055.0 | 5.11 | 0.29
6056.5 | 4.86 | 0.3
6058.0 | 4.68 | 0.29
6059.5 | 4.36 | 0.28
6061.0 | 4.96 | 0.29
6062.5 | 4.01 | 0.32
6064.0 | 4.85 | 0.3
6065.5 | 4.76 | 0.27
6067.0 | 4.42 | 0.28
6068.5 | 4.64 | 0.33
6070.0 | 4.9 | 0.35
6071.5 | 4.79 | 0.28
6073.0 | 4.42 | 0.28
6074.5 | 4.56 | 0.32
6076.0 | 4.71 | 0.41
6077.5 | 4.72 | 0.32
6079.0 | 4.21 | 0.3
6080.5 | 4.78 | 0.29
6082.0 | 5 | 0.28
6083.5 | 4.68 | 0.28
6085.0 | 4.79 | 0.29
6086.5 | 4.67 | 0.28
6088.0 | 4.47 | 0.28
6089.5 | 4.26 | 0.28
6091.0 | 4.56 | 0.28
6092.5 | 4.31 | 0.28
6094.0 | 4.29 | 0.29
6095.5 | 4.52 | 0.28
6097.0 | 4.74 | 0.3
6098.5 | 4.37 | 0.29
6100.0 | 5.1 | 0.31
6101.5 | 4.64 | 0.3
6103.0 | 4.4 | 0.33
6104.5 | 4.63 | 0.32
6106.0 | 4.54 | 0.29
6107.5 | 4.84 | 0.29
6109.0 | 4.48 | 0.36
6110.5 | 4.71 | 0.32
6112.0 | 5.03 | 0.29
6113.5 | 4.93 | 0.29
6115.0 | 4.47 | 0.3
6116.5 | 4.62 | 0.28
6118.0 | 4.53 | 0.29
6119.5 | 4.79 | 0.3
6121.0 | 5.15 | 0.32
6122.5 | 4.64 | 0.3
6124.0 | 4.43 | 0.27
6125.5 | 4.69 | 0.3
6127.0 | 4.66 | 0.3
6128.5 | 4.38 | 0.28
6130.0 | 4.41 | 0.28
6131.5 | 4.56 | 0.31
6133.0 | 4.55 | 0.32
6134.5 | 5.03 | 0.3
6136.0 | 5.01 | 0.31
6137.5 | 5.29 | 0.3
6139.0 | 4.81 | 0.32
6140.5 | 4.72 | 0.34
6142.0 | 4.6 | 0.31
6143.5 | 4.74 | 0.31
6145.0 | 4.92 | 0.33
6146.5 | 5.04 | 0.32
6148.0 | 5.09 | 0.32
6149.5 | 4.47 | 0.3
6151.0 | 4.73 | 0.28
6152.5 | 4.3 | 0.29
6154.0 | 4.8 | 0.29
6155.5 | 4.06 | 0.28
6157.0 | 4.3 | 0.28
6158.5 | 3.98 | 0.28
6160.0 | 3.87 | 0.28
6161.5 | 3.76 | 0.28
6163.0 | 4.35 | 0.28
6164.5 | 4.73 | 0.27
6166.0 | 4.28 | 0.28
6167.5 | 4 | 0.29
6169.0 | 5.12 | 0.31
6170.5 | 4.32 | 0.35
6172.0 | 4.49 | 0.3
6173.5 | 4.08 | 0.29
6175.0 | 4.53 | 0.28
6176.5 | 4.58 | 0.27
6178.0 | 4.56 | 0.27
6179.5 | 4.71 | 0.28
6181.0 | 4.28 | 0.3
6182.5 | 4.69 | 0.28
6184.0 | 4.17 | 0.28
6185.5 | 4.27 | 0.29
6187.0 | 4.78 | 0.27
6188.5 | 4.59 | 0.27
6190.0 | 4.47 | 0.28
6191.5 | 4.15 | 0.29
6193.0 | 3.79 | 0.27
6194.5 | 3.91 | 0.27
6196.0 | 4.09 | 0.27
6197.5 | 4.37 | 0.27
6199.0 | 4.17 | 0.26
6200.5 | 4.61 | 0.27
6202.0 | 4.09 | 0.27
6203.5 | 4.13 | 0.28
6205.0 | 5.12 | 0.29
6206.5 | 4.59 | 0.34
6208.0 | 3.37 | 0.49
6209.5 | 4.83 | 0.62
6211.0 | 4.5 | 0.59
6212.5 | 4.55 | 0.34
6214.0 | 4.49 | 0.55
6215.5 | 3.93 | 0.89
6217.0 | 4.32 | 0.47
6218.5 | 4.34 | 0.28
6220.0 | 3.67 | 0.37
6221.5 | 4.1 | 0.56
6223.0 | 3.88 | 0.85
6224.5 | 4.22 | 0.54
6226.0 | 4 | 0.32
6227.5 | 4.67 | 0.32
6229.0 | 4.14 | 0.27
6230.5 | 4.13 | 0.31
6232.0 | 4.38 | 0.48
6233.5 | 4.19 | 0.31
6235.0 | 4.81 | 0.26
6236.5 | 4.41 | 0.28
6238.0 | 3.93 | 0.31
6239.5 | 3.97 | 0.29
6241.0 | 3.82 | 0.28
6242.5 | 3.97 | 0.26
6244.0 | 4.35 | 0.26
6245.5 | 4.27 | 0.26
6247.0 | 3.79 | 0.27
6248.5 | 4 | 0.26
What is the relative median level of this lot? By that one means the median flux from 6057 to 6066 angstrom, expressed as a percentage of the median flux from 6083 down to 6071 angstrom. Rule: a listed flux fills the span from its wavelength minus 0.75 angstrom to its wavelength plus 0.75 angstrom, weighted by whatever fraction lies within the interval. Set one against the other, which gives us 100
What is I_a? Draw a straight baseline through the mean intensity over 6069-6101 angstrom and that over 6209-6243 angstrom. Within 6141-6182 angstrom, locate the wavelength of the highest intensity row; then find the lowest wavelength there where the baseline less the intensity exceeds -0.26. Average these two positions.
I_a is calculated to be 6155.5 angstrom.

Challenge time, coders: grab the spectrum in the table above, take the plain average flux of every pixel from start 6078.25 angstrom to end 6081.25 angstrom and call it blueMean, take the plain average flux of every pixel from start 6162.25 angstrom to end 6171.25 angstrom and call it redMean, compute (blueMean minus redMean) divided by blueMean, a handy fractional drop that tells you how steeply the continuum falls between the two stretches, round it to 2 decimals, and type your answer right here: 0.01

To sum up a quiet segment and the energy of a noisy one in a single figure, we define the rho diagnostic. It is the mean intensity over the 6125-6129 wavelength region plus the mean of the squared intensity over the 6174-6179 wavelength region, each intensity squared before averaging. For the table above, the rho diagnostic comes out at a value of 25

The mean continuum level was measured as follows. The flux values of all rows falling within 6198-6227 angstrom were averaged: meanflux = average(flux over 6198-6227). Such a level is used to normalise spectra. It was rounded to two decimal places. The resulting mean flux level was 4.26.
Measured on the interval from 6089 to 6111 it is 4.56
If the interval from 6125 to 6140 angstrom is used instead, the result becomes 4.74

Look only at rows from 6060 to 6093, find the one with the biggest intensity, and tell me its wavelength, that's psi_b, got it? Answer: 6082.0 angstrom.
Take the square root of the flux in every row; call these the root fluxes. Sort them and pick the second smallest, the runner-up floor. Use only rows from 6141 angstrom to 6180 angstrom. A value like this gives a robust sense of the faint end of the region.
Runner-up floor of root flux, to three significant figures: 1.97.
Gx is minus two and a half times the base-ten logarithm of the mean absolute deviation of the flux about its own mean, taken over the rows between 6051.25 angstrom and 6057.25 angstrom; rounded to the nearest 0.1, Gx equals 2.2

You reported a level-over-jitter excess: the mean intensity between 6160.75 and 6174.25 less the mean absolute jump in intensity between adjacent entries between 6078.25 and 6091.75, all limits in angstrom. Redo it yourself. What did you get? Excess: 4.09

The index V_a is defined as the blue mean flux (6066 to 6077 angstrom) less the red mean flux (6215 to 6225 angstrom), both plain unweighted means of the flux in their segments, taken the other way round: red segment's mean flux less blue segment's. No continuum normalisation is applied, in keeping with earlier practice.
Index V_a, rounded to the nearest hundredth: -0.57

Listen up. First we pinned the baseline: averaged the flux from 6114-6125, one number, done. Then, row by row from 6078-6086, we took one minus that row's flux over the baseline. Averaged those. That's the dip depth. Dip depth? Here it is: -0.01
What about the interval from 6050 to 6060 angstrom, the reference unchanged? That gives -0.02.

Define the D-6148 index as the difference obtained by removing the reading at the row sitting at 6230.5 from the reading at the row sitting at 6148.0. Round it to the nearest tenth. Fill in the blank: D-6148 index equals 1.0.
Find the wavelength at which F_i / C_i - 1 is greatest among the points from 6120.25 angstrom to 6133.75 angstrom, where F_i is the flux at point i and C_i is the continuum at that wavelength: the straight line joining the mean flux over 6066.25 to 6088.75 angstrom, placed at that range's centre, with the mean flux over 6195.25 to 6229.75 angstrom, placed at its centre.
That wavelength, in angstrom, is 6121.0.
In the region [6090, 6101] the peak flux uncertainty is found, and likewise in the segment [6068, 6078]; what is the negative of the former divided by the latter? -0.76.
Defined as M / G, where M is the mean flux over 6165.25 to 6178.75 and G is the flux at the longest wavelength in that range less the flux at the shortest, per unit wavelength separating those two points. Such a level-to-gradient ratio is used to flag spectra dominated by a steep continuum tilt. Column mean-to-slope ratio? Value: 190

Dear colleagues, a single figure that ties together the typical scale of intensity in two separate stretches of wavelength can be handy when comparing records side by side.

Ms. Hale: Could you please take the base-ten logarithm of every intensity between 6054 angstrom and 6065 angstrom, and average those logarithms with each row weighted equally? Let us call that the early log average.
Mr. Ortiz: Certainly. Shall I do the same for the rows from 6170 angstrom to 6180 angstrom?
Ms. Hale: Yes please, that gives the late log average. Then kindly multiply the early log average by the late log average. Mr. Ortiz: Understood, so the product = 0.44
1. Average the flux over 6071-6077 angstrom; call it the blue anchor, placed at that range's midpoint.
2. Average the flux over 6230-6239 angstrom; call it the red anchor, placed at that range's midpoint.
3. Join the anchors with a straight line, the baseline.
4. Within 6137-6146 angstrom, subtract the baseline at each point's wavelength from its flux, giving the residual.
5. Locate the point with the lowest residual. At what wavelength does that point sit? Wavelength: 6142.0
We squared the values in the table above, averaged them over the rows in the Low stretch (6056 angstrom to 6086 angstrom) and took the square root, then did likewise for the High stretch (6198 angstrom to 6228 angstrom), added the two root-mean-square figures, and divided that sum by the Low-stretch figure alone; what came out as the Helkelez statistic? 1.92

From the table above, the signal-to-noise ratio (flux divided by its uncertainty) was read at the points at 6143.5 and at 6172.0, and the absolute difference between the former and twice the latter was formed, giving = 15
